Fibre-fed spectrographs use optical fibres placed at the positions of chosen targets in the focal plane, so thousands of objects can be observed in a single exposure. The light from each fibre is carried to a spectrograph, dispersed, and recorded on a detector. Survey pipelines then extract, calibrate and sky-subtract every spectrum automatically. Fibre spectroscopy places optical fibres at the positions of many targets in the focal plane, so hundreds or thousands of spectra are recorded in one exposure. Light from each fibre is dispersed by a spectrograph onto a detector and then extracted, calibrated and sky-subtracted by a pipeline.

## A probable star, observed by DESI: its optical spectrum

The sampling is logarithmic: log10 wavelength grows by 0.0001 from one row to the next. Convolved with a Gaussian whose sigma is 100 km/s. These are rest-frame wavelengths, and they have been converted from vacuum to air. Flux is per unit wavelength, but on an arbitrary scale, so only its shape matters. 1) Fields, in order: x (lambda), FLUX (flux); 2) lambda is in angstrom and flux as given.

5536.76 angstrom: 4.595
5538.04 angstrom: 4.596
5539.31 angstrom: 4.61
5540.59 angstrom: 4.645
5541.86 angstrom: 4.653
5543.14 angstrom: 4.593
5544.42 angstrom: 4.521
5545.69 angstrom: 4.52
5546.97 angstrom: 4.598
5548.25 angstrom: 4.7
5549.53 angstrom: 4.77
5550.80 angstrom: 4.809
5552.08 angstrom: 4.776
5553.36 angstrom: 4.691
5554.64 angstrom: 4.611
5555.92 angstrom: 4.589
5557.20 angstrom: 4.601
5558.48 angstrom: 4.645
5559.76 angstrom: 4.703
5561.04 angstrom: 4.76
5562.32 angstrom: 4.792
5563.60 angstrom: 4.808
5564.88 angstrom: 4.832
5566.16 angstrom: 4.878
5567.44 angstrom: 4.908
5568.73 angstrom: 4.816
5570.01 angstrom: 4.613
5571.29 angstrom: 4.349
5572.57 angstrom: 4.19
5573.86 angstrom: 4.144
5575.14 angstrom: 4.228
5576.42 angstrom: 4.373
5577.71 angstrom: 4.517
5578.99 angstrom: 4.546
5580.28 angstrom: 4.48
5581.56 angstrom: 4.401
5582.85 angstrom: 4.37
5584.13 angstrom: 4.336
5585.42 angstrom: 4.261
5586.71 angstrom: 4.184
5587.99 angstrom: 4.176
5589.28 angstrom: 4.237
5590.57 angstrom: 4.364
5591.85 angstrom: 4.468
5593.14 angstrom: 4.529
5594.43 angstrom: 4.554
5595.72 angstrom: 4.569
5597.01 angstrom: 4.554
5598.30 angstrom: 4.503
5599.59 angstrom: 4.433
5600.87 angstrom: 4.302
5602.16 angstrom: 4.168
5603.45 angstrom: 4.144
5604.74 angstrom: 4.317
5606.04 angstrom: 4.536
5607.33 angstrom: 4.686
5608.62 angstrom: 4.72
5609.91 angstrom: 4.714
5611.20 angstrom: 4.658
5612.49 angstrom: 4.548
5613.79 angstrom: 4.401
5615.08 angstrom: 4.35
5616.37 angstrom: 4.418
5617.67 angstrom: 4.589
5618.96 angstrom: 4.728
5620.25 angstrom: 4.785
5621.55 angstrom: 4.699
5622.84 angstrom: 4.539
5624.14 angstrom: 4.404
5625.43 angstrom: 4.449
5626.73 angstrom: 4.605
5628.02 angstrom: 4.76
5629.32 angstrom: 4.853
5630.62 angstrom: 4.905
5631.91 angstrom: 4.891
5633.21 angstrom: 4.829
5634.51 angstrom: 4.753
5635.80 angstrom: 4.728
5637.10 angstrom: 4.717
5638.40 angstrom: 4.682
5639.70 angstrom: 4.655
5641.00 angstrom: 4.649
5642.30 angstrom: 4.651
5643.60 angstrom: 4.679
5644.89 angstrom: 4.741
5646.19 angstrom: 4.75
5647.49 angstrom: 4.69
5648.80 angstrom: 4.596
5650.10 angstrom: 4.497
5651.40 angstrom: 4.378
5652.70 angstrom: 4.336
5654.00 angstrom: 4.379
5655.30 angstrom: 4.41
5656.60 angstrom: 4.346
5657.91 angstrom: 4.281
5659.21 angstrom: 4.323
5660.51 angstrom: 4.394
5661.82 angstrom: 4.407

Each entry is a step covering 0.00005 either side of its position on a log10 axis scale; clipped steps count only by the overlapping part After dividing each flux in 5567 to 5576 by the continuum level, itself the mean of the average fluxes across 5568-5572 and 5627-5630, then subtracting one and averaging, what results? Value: -0.050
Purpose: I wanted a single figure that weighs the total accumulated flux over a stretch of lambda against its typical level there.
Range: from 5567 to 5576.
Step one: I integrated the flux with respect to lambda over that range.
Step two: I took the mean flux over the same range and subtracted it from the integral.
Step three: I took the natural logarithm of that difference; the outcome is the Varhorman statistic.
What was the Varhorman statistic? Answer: 3.573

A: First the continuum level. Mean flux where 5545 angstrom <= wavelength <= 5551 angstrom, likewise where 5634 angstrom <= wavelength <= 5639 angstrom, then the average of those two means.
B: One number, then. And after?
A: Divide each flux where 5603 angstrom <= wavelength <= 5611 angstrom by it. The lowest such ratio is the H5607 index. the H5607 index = 0.882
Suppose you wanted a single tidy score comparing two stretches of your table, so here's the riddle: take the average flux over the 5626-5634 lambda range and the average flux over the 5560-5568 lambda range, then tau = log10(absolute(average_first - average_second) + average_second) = 0.686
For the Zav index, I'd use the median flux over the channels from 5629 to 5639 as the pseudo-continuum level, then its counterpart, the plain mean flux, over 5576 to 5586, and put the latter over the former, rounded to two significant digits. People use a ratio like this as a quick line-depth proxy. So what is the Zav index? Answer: 0.92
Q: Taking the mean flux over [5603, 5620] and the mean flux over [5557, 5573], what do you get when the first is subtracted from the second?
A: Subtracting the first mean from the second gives 0.2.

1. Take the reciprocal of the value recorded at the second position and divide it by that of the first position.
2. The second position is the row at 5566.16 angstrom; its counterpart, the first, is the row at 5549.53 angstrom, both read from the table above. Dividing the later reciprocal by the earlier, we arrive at 0.98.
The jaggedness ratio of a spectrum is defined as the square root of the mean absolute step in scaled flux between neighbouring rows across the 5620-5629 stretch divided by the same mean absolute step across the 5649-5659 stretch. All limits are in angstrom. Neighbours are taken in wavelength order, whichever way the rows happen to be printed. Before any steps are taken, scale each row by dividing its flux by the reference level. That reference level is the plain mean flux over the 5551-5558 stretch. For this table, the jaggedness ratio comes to 1.4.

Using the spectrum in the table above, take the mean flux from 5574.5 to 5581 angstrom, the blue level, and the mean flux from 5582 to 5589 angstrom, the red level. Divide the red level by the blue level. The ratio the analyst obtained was 0.96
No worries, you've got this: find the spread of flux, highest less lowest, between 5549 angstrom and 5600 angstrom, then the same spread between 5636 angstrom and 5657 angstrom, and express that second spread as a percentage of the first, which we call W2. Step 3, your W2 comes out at 54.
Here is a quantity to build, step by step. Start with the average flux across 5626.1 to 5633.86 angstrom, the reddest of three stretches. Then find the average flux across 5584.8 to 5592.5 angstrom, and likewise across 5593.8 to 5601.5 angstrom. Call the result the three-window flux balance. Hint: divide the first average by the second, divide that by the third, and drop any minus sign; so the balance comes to 0.250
